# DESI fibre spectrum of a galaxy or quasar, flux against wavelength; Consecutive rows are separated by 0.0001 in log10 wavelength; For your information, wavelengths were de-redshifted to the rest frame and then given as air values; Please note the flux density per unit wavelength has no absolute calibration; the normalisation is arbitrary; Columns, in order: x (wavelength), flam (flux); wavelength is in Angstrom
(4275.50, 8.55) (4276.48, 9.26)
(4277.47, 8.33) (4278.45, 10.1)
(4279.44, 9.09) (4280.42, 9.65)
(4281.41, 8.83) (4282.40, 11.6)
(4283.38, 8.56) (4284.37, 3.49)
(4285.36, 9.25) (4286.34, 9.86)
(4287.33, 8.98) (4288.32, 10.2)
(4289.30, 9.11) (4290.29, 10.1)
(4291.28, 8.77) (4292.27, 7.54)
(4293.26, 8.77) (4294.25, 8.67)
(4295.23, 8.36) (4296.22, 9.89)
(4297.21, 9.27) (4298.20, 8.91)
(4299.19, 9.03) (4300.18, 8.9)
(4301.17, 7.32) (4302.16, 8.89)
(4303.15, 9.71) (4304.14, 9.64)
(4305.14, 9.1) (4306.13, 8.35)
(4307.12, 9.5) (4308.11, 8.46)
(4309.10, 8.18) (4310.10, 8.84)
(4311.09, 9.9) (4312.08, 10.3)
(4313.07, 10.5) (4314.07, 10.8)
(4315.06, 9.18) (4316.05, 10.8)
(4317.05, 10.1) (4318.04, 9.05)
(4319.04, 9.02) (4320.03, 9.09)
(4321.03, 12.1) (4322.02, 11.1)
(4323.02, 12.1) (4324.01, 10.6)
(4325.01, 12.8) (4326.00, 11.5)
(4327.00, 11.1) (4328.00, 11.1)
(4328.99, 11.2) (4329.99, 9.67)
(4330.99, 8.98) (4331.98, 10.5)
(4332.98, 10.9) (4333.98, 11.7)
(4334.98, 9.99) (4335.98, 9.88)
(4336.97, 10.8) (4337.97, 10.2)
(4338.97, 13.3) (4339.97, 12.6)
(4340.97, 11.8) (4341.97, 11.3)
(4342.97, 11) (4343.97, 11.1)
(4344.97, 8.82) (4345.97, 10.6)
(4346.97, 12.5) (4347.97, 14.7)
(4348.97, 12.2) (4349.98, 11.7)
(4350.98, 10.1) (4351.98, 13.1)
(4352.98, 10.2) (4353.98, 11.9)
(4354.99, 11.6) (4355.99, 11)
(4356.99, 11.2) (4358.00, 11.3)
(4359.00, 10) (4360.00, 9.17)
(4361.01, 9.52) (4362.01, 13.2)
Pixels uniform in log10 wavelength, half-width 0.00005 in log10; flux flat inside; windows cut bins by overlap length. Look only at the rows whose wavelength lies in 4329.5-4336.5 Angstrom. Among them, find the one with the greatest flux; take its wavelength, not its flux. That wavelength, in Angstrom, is 4333.98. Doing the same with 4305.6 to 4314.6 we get 4314.07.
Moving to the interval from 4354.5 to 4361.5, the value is 4354.99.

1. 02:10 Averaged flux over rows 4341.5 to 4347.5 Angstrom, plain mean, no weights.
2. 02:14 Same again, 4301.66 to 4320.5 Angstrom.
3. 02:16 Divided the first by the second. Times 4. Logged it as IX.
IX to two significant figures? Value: 4.6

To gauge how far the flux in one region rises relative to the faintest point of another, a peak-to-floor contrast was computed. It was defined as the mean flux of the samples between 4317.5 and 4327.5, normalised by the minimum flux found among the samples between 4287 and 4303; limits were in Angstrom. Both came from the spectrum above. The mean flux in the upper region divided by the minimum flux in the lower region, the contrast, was 1.48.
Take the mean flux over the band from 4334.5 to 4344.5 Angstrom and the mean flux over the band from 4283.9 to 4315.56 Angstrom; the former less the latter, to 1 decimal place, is 2.2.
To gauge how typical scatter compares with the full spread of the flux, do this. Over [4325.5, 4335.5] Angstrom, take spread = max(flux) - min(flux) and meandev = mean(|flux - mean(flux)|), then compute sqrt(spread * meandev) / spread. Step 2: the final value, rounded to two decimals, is 0.51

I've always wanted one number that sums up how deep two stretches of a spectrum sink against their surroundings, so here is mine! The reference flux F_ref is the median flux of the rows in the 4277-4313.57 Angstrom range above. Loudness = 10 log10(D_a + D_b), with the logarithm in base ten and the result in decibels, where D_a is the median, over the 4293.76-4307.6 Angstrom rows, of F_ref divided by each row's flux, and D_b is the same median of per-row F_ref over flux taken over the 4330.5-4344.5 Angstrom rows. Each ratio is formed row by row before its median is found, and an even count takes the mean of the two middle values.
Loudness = 2.63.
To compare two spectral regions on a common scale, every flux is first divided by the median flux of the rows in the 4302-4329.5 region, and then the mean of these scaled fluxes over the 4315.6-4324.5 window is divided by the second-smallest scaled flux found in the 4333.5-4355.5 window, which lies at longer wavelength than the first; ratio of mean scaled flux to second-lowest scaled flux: 1.06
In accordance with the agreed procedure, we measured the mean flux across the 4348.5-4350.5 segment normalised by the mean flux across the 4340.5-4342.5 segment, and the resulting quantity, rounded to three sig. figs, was 1.03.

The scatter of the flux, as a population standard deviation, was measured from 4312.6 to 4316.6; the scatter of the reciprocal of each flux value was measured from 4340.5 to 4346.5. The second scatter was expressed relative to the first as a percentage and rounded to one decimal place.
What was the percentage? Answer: 1.4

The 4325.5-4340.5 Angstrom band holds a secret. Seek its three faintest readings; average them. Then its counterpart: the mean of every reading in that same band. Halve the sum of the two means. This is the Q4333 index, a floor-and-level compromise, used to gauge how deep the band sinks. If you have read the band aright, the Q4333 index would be 10.2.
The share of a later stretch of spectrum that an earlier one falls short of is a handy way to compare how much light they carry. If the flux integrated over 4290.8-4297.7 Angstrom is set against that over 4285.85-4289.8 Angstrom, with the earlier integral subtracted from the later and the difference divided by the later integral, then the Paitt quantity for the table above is 0.38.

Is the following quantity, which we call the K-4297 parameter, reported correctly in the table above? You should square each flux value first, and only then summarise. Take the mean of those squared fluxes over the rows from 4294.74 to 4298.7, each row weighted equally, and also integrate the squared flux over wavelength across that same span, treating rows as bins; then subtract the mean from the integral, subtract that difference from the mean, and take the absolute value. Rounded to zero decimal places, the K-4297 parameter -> 163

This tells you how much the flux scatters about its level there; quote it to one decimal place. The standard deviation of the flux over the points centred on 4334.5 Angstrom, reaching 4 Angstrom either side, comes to 0.8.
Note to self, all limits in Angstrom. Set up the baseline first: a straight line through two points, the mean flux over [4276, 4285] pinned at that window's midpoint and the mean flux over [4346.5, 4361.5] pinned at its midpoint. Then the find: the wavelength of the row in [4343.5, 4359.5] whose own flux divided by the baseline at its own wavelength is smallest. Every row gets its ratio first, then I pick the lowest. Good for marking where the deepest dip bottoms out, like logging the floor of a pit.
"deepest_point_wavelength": 4344.97 Angstrom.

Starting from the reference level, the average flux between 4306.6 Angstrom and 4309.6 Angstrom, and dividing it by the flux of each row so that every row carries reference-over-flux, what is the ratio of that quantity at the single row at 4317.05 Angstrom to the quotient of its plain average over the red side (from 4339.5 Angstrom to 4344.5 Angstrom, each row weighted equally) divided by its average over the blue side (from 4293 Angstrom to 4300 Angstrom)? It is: 1.11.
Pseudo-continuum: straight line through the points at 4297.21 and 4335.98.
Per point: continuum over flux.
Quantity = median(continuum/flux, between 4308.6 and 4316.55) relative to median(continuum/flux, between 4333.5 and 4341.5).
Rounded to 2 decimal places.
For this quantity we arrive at 1.07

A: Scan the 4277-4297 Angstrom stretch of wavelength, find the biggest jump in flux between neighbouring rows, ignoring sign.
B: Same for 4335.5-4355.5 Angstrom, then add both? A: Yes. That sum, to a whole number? 9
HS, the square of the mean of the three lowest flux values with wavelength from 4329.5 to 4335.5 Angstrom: 91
